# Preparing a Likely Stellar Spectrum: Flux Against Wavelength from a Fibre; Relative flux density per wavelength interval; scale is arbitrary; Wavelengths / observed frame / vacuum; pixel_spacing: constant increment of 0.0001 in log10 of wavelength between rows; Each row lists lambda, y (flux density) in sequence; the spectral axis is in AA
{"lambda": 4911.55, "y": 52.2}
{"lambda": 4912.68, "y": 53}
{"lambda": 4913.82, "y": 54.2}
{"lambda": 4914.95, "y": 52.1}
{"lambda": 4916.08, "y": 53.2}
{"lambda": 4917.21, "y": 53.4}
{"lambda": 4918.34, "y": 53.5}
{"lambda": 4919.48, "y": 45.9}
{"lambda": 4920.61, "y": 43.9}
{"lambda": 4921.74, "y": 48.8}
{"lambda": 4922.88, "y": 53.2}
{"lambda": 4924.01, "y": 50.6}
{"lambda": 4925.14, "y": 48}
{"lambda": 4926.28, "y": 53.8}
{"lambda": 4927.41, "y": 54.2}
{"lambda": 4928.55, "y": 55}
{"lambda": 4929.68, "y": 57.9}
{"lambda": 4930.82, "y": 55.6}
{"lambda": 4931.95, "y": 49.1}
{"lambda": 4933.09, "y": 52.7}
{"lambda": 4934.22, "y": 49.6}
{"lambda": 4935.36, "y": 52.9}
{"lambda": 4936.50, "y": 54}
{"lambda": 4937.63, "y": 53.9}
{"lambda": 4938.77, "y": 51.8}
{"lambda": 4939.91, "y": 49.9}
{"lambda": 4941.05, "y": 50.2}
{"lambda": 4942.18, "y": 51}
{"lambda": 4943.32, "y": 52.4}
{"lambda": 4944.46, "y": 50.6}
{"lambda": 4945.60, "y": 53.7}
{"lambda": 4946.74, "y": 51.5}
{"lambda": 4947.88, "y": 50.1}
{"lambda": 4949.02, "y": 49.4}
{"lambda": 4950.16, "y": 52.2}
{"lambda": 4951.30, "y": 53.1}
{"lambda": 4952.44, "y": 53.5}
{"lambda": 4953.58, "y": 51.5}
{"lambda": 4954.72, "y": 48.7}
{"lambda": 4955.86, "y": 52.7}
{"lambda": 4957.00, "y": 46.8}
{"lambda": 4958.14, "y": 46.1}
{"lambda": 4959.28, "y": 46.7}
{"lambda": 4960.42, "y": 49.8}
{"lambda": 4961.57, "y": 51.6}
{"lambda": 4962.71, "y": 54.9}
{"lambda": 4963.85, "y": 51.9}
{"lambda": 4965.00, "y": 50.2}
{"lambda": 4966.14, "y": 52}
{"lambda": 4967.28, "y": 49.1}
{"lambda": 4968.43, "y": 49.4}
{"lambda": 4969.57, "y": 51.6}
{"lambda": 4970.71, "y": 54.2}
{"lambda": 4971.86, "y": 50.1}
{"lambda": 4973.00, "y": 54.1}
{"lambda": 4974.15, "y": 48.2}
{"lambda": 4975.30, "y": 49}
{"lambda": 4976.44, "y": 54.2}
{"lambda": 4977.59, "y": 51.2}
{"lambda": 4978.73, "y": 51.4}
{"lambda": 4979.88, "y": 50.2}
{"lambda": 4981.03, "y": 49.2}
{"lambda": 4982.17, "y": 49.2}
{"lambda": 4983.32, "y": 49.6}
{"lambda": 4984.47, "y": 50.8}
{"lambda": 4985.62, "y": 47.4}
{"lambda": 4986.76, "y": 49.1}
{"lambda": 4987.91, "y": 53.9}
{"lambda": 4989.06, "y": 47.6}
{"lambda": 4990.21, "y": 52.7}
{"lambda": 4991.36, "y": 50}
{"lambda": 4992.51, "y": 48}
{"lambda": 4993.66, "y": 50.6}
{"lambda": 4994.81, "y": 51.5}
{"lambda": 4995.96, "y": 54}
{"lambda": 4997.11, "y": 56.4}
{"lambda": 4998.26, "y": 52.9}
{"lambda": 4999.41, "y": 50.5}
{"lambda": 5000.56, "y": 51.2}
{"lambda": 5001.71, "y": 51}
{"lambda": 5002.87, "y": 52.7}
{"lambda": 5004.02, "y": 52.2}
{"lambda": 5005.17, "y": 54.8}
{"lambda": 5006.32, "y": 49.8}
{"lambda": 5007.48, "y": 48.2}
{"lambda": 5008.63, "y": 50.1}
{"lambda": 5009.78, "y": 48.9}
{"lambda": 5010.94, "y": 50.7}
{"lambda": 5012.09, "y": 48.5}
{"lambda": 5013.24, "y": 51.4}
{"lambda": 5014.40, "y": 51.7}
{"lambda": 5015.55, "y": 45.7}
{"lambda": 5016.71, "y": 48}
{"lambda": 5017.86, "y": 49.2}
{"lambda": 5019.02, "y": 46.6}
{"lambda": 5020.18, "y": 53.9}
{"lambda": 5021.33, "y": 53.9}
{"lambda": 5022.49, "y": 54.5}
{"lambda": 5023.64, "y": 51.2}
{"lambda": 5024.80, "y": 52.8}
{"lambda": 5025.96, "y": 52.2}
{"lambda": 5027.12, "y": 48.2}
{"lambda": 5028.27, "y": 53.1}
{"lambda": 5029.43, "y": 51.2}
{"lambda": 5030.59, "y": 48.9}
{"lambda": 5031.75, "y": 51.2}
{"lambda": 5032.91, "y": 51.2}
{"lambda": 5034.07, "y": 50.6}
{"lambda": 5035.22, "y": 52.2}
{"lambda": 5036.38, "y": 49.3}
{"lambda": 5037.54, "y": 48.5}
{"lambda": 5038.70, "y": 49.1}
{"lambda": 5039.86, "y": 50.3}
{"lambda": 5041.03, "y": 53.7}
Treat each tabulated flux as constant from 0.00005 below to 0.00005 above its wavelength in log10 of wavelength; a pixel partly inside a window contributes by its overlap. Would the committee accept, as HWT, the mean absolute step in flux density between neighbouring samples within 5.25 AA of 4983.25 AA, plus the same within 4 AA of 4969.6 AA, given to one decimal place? 4.4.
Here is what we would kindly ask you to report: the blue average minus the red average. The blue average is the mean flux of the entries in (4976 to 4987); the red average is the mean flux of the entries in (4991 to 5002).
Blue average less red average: -1.4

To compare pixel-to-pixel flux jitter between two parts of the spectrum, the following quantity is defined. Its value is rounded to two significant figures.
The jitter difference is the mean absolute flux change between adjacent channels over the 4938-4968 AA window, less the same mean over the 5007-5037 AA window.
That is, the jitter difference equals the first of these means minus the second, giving -0.20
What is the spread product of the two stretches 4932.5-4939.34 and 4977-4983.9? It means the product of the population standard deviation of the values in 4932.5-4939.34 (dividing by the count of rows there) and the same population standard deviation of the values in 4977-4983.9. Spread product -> 1.3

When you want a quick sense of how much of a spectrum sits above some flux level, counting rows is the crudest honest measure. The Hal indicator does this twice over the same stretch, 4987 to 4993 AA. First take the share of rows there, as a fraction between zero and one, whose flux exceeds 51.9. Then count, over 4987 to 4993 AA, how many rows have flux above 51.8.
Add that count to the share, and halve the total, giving 1.2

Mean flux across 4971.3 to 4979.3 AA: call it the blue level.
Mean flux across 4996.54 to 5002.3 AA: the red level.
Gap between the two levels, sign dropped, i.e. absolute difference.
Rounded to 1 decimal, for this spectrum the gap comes 1.2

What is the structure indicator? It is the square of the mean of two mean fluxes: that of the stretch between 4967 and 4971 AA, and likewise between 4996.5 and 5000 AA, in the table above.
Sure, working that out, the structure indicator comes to 2722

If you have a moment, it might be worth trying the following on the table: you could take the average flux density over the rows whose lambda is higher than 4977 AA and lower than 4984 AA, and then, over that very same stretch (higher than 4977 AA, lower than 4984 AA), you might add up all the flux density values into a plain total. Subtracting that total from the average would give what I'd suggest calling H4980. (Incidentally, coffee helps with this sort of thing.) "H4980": -251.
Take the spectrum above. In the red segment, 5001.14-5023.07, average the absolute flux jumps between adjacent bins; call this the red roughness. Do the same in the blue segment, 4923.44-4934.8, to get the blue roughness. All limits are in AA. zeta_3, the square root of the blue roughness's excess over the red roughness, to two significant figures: 0.89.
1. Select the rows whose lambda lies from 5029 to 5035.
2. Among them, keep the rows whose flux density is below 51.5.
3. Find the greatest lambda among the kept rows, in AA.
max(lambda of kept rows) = 5034.07 AA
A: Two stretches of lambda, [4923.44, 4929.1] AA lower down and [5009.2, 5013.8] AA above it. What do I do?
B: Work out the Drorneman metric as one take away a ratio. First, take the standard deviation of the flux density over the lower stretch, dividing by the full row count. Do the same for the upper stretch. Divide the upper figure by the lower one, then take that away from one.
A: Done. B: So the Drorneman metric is 0.5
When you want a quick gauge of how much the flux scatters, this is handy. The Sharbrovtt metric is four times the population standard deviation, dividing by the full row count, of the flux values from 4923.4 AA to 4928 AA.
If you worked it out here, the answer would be 10.1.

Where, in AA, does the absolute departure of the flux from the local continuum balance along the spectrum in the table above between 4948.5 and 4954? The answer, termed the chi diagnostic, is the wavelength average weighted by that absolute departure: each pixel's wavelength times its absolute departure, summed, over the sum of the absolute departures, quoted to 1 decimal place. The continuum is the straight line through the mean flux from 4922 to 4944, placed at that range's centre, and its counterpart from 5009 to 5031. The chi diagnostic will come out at 4950.7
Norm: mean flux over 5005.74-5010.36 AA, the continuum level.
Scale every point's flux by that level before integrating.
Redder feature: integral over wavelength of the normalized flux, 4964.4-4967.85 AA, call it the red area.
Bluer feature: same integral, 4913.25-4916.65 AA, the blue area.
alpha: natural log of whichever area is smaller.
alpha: 1.26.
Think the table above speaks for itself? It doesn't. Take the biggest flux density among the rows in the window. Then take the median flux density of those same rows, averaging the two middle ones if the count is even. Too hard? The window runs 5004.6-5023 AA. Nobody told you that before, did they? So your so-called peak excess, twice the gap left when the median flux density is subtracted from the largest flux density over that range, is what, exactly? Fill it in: 10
